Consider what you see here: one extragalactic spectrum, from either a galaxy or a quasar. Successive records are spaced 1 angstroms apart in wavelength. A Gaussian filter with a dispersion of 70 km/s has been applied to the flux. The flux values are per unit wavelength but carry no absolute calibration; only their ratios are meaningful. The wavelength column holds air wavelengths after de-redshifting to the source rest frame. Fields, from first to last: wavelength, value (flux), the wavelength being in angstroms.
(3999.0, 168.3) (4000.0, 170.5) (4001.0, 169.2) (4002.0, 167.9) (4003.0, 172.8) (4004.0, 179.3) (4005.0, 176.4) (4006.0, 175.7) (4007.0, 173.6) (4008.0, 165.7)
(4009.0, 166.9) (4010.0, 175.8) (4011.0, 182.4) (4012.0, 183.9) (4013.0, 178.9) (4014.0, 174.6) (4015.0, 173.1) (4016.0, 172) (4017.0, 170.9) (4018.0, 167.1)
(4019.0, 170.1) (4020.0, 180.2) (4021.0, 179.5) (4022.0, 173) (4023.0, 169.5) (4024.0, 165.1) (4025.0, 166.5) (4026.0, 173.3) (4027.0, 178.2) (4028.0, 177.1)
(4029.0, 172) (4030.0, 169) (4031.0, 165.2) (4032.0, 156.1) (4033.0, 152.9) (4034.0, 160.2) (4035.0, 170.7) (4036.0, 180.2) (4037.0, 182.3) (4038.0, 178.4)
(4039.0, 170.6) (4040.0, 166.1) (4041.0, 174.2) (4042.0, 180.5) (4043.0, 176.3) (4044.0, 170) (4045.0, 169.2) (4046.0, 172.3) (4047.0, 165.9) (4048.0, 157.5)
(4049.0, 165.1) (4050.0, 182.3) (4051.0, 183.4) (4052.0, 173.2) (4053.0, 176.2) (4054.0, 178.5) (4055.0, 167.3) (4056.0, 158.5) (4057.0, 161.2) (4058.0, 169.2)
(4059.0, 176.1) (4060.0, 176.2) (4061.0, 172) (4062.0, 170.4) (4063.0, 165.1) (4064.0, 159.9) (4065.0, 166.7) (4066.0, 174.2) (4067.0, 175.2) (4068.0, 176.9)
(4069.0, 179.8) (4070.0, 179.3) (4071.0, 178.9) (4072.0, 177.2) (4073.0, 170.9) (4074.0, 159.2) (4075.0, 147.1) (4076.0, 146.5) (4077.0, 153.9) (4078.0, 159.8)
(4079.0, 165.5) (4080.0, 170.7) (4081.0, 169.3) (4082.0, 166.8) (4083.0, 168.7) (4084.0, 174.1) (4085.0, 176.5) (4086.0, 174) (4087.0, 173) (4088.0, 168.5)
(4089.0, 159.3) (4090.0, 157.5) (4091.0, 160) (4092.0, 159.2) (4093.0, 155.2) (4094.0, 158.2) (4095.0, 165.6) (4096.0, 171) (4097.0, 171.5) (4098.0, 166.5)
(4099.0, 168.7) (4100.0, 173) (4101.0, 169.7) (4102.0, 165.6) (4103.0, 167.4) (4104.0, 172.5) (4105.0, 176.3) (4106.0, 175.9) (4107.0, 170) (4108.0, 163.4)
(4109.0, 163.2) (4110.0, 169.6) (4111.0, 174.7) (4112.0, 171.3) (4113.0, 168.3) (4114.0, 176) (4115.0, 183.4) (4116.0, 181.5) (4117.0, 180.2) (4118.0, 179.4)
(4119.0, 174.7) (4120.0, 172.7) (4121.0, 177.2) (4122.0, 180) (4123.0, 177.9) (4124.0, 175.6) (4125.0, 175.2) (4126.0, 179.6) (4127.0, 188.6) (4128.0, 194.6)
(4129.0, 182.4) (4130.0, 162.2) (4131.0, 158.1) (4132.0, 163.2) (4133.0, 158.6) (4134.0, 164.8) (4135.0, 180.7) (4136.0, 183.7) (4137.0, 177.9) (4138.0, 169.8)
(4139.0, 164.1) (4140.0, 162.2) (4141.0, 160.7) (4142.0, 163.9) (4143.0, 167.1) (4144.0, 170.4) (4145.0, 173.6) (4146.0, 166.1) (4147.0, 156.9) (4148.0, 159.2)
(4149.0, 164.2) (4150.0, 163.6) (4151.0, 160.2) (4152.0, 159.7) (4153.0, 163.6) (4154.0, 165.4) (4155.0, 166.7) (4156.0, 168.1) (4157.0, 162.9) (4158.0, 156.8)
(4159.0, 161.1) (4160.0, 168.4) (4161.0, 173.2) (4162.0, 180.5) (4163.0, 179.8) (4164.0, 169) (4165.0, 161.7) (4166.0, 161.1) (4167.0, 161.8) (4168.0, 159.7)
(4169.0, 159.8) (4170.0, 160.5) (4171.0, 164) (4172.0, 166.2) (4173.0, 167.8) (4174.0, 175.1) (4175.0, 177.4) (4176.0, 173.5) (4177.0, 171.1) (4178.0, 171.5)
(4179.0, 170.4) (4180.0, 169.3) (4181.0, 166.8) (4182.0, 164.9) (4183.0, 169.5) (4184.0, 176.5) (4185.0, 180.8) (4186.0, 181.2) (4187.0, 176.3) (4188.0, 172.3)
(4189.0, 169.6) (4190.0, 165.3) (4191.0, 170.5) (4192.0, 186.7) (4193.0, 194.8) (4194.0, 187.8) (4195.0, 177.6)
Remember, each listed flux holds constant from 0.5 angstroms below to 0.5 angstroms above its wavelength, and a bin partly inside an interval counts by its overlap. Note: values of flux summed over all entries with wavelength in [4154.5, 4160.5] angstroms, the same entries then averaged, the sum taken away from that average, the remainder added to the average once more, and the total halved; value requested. -328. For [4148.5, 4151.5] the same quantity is -81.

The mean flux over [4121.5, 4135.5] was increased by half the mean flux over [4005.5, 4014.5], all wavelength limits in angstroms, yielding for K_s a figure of 262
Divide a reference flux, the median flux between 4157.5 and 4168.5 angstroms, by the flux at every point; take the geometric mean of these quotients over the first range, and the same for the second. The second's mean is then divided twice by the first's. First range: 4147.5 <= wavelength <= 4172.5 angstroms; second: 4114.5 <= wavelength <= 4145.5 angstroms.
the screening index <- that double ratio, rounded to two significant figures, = 0.97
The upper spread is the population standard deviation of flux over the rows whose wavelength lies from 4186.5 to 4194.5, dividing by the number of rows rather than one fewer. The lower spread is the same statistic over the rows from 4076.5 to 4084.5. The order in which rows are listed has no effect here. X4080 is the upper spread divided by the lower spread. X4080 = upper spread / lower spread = 1.6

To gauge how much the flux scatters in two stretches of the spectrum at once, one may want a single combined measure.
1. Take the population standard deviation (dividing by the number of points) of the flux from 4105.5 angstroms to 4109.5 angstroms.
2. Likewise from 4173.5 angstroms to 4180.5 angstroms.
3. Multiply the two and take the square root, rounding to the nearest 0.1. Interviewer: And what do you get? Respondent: 3.7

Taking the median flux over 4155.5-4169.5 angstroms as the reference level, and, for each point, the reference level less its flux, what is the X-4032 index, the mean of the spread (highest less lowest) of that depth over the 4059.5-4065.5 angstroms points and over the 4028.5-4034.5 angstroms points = 17.7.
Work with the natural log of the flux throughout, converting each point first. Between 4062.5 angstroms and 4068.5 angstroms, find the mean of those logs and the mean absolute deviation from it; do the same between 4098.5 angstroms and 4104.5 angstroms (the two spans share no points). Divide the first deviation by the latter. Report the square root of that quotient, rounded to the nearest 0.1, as 1.6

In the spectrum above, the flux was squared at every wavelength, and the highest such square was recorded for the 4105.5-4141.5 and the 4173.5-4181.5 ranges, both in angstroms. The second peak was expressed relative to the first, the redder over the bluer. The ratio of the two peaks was 0.83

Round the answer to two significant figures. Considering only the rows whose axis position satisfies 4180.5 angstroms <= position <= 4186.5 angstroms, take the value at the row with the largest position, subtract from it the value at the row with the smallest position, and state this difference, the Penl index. 14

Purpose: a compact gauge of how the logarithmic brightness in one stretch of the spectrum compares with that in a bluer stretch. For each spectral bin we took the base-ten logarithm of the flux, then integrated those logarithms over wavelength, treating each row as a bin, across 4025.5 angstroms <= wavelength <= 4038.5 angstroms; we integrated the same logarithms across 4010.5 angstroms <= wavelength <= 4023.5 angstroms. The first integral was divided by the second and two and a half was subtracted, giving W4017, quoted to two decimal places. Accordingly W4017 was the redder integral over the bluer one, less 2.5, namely -1.51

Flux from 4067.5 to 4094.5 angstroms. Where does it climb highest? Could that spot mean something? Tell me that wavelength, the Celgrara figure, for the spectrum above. 4069.0 angstroms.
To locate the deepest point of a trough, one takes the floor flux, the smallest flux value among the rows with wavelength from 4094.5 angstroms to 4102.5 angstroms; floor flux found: 165.6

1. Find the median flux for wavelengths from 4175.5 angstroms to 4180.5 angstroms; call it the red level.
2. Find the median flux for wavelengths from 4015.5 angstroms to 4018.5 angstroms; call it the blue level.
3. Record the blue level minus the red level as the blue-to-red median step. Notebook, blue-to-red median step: -0.2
